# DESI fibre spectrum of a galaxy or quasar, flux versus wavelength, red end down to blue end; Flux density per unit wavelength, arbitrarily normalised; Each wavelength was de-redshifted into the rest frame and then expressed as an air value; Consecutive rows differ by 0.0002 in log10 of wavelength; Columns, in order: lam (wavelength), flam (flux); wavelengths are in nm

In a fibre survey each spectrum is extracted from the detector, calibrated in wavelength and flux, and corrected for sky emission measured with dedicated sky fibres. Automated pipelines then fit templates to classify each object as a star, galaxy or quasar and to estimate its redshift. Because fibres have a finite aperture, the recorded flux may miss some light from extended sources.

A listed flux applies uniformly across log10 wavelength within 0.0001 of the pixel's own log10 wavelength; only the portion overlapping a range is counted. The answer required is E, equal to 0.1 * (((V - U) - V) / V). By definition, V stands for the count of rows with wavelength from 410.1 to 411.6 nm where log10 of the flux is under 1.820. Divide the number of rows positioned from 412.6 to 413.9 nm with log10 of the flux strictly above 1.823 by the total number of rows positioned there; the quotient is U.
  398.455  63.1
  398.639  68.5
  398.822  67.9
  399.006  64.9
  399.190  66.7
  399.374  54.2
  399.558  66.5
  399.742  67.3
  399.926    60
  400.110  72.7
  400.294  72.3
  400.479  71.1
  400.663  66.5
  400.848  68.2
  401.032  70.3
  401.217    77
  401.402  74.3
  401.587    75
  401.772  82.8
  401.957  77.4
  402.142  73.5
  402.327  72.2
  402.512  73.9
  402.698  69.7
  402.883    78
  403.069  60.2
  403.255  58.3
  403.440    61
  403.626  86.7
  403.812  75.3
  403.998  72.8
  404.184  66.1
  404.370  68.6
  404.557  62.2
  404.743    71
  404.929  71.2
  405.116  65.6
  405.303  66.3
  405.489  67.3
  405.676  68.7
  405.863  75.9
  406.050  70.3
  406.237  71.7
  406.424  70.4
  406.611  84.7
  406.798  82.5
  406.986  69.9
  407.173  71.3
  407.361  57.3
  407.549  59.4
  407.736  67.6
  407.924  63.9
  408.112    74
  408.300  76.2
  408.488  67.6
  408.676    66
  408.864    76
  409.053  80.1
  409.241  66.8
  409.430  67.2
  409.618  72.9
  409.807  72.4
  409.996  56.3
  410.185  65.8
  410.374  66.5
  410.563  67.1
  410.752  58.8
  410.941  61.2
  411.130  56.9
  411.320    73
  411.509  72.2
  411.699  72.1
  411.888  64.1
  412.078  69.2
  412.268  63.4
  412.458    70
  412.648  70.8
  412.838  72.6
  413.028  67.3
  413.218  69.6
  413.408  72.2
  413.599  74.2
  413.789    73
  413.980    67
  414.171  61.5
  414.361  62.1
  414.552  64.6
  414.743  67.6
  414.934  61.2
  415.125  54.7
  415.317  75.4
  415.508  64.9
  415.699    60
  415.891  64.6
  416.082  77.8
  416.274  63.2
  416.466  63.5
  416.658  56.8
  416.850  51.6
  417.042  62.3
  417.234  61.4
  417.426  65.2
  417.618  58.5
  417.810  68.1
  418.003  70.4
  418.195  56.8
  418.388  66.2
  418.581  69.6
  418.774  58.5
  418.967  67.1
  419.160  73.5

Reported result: -0.025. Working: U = 1.00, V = 4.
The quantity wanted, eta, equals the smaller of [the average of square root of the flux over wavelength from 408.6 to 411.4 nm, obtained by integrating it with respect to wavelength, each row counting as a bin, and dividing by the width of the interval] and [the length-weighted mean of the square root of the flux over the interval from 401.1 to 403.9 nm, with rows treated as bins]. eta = 8.18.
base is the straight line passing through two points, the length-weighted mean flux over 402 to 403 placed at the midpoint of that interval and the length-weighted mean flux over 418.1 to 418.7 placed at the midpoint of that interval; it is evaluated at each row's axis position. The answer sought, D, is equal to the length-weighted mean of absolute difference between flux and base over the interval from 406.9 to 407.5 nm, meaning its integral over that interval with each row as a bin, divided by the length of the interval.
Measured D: 5.4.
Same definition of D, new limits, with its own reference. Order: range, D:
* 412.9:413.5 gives 2.8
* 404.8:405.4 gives 3.9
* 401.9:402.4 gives 1.6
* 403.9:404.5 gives 3.8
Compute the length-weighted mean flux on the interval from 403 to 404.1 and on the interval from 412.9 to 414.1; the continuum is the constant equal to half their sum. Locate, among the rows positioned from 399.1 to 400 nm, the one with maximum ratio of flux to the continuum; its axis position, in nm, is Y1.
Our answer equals 399.742 nm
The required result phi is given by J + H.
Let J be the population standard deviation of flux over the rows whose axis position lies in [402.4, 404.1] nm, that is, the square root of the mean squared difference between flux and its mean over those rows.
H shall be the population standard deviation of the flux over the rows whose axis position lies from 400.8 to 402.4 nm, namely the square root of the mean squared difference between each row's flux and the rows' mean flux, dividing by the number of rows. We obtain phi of 12.9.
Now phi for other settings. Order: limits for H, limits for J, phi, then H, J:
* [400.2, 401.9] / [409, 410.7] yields 10.8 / 4.6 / 6.1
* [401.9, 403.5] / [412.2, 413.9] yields 10.3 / 7.2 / 3.1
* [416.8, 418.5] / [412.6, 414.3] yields 9.4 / 5.6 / 3.8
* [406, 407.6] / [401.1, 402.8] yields 12.0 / 8.5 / 3.5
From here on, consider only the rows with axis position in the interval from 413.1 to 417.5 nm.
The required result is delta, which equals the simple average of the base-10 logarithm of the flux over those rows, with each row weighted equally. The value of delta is 1.811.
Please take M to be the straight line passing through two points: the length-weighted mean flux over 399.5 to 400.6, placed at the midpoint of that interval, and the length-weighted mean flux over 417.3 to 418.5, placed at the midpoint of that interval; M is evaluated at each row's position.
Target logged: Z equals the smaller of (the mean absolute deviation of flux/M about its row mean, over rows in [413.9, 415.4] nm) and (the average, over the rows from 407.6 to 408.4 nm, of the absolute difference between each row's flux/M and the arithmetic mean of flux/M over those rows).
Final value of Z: 0.068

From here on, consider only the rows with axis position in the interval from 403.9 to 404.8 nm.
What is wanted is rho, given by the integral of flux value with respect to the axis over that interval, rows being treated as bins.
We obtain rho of 61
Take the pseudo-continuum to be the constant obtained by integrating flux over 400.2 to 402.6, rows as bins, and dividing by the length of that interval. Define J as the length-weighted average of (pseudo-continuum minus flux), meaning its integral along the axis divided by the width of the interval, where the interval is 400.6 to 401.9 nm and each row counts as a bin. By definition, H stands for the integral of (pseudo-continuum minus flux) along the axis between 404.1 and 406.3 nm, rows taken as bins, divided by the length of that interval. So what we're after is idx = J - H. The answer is -5.0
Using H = 4.7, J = -0.3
